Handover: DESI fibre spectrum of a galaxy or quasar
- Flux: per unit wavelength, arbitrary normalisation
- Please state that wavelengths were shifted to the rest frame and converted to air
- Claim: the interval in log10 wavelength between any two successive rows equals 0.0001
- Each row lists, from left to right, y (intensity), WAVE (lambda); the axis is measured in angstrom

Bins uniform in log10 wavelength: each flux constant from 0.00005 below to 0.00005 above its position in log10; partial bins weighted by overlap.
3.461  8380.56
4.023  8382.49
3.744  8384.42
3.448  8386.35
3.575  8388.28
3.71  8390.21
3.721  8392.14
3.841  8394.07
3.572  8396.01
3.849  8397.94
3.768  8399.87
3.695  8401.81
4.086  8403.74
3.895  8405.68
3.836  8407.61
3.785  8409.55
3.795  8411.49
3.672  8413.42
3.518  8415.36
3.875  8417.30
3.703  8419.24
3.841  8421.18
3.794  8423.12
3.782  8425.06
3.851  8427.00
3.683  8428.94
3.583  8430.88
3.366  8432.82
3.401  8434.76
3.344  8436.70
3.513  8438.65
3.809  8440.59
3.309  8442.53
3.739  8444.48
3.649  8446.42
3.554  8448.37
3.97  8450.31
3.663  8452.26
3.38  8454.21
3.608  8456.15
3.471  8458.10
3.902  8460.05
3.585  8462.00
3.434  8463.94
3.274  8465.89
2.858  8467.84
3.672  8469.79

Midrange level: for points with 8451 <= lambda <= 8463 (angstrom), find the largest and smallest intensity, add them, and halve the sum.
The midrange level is 3.64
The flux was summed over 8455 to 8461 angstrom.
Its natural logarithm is 2.40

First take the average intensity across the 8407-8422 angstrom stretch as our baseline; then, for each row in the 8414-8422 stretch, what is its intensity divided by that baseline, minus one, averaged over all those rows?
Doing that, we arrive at -0.005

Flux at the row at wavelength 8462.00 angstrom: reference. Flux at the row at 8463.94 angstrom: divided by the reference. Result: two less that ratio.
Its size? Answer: 1.04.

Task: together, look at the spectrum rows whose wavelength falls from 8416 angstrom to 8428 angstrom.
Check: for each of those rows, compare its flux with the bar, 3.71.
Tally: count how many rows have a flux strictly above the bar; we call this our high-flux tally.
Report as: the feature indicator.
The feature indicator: 5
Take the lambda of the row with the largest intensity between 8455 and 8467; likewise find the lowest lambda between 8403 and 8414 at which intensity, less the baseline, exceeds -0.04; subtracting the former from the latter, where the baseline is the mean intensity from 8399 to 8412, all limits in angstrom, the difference -56.3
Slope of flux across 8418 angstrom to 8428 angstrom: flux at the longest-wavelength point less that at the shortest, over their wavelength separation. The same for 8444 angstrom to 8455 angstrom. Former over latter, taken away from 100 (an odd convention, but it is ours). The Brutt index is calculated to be 101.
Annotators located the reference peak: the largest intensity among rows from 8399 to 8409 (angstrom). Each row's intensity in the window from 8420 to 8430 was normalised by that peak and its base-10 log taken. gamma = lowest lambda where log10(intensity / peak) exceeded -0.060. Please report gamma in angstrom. 8421.18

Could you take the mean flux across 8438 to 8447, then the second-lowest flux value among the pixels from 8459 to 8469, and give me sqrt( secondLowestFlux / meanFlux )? 0.953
